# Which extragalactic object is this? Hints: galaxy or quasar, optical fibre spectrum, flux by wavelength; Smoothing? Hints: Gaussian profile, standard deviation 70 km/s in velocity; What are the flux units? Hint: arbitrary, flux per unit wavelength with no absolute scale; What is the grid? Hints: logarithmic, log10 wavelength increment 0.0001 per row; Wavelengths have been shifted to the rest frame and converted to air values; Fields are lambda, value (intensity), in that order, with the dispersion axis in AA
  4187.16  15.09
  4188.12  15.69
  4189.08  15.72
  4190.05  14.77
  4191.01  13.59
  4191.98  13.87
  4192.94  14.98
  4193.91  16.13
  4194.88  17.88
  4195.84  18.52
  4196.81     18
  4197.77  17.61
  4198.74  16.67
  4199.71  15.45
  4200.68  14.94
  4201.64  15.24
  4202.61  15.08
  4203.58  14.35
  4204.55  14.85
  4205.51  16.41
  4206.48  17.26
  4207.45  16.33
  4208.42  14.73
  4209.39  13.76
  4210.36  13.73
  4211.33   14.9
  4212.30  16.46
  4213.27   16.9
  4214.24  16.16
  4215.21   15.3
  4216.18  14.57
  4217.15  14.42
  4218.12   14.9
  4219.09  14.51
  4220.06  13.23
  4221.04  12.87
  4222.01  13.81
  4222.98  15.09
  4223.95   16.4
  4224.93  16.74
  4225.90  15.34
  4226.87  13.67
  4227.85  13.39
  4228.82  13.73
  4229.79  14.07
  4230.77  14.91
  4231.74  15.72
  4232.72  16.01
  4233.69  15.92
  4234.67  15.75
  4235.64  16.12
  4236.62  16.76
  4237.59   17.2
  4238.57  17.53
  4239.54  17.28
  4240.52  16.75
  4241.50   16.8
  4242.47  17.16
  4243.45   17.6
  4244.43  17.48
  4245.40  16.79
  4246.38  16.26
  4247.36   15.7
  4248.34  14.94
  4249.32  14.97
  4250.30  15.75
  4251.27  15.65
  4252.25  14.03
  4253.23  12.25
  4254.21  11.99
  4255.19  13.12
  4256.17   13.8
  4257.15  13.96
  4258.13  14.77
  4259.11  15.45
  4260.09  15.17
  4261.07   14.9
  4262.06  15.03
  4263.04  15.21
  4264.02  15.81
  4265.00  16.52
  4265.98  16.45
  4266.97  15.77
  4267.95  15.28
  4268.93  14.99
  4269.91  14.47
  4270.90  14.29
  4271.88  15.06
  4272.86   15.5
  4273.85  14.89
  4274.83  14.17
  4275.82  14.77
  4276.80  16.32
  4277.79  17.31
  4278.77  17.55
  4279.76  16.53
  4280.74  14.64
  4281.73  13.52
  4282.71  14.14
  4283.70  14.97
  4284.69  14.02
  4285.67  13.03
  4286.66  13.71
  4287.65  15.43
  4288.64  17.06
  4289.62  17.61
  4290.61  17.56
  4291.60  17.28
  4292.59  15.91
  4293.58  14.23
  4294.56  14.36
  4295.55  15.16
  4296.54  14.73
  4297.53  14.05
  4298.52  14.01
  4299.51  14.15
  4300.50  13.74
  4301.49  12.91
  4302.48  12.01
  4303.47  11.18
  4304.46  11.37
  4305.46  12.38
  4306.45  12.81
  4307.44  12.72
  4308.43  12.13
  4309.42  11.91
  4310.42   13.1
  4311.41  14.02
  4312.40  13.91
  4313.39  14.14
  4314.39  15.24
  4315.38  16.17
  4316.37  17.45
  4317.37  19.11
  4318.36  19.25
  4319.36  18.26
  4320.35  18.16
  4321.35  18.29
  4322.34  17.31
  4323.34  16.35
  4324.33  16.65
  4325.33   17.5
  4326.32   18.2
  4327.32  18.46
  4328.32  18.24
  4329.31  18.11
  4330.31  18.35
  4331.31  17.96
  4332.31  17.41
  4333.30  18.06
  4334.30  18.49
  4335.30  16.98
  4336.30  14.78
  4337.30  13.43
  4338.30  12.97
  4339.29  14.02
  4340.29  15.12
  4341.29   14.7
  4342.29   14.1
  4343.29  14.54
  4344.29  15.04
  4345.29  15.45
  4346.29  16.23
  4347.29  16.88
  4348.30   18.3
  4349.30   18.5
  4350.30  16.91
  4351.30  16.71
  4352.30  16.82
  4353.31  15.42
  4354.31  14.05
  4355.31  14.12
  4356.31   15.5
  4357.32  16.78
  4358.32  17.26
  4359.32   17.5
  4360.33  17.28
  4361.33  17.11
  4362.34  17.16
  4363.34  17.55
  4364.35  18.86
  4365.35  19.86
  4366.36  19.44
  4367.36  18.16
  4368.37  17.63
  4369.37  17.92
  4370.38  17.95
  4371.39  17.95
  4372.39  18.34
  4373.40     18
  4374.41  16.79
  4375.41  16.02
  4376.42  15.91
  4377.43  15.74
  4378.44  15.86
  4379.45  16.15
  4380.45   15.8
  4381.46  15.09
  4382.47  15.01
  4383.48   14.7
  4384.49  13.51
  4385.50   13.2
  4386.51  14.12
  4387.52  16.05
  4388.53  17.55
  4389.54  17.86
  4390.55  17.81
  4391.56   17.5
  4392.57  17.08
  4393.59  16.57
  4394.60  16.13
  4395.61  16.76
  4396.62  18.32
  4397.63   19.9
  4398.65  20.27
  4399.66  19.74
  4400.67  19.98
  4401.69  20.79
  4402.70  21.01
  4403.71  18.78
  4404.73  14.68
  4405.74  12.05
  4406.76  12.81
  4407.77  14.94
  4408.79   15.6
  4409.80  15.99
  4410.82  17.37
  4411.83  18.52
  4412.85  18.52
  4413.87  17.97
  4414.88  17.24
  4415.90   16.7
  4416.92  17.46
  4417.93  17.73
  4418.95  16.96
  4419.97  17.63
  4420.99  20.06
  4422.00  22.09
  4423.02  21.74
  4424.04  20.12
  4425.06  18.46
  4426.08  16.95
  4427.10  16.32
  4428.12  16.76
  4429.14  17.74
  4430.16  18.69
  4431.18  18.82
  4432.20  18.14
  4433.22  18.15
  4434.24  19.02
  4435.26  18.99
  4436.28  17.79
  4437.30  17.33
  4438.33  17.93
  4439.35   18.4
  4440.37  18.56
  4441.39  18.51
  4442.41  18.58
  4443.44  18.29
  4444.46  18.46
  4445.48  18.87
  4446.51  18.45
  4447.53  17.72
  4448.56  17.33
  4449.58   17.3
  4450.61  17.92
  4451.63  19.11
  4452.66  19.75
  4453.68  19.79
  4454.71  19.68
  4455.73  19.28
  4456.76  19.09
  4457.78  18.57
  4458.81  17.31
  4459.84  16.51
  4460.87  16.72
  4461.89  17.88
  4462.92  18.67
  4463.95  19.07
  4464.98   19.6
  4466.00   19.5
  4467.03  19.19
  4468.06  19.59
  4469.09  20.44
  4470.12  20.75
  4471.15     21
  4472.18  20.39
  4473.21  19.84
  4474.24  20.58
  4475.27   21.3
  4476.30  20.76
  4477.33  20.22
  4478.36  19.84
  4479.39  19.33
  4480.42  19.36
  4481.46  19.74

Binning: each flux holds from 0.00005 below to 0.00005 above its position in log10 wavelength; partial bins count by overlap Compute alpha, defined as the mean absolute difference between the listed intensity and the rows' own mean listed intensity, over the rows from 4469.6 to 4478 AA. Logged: 0.3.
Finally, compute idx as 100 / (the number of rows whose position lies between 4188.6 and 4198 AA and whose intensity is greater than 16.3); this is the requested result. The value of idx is 25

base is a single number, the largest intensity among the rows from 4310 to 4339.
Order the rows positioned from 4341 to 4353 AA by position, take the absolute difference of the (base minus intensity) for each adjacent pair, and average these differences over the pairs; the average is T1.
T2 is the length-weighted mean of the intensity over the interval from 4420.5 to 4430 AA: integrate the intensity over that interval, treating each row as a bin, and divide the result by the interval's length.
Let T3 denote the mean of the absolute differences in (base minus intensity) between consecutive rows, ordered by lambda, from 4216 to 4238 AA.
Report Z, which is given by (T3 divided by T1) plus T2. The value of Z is 19.9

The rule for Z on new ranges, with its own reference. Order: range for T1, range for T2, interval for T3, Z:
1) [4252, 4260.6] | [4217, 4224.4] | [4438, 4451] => 14.8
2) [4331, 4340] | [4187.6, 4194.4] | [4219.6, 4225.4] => 15.8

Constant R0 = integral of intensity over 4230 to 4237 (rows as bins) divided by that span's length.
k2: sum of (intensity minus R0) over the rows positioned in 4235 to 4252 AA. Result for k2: 12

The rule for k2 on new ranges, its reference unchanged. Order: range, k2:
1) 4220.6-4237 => -12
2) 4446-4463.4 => 43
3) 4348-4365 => 18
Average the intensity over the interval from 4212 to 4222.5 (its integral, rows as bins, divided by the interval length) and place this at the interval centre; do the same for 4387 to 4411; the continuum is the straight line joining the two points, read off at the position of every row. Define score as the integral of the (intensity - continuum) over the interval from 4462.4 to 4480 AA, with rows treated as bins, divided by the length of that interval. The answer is 1.7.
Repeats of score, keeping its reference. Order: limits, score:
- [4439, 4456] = 0.6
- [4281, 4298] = -0.7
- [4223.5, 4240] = 0.7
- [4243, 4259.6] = -0.3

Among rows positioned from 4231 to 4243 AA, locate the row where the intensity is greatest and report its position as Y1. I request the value 4238.57 AA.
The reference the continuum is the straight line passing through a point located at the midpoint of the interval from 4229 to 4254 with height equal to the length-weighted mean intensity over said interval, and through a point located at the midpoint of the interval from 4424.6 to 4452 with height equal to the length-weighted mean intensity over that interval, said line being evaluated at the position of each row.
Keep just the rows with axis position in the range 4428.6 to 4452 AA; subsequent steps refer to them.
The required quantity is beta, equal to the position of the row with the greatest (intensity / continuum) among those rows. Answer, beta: 4434.24 AA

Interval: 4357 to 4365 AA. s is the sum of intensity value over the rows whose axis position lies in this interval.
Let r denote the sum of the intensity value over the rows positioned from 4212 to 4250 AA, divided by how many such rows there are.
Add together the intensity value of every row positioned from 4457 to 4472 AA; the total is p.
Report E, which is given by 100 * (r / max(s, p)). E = 6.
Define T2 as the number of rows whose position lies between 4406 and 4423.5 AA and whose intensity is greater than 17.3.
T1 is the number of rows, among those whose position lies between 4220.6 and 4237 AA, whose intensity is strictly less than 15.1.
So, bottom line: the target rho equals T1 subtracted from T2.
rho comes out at 2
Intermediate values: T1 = 8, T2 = 10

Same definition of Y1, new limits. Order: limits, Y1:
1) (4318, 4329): 4318.36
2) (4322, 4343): 4334.30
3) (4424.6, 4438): 4434.24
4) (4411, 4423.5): 4422.00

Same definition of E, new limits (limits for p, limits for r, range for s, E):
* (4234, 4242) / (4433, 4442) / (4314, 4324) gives 10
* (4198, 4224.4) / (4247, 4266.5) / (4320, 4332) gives 4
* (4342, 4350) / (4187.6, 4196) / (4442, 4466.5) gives 4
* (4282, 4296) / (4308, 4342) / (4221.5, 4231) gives 8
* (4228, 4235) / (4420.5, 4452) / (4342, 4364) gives 5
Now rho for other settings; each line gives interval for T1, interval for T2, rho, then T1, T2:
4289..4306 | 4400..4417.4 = -3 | 12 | 9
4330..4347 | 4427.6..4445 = 8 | 8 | 16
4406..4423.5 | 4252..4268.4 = -2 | 2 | 0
